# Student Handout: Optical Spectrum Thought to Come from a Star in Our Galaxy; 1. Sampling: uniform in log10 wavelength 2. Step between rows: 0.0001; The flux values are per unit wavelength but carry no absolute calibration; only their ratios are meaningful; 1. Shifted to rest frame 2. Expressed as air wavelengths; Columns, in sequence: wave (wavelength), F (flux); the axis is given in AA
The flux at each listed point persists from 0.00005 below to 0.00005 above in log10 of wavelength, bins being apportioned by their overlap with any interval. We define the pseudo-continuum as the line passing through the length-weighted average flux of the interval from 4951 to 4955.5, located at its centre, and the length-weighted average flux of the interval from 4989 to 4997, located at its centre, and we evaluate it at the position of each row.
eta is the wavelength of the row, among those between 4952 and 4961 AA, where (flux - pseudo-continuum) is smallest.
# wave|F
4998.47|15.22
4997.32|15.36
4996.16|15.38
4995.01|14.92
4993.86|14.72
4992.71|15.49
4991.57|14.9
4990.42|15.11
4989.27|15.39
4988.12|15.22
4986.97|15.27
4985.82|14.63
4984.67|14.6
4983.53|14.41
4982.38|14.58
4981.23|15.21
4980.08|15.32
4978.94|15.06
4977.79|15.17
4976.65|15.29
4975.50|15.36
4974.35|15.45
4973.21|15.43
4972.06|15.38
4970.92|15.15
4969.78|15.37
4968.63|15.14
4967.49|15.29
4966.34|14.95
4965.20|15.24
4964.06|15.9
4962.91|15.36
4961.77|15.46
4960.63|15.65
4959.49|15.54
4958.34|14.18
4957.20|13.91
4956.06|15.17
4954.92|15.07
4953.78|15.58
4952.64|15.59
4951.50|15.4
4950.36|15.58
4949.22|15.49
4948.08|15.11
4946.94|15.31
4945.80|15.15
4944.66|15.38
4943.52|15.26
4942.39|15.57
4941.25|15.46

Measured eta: 4957.20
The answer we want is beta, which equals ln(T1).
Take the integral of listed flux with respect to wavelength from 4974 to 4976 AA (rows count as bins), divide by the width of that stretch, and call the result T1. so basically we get 2.73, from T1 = 15.4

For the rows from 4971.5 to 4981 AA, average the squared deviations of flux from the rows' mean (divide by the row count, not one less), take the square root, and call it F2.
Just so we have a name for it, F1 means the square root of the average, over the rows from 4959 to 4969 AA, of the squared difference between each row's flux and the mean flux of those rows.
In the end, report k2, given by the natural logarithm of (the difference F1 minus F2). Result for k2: -1.9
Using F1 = 0.27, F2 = 0.12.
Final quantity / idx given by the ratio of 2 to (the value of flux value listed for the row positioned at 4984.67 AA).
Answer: 0.137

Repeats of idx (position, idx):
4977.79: 0.132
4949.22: 0.129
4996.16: 0.130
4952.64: 0.128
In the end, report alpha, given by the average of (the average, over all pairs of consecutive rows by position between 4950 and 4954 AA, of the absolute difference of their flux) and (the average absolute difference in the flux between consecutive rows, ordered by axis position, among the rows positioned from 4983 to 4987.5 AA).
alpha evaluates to 0.21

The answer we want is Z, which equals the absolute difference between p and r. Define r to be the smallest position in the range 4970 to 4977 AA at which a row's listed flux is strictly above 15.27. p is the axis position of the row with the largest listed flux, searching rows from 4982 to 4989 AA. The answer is 14.9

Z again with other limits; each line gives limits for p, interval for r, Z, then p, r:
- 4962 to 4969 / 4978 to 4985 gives 16.0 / 4964.06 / 4980.08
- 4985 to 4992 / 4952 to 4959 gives 36.6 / 4989.27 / 4952.64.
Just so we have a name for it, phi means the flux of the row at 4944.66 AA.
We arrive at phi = 15.38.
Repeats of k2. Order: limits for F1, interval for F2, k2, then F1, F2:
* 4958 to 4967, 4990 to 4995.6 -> -1.5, 0.49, 0.26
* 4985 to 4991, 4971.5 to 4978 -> -1.8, 0.26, 0.09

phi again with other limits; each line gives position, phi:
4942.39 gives 15.57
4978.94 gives 15.06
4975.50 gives 15.36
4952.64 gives 15.59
